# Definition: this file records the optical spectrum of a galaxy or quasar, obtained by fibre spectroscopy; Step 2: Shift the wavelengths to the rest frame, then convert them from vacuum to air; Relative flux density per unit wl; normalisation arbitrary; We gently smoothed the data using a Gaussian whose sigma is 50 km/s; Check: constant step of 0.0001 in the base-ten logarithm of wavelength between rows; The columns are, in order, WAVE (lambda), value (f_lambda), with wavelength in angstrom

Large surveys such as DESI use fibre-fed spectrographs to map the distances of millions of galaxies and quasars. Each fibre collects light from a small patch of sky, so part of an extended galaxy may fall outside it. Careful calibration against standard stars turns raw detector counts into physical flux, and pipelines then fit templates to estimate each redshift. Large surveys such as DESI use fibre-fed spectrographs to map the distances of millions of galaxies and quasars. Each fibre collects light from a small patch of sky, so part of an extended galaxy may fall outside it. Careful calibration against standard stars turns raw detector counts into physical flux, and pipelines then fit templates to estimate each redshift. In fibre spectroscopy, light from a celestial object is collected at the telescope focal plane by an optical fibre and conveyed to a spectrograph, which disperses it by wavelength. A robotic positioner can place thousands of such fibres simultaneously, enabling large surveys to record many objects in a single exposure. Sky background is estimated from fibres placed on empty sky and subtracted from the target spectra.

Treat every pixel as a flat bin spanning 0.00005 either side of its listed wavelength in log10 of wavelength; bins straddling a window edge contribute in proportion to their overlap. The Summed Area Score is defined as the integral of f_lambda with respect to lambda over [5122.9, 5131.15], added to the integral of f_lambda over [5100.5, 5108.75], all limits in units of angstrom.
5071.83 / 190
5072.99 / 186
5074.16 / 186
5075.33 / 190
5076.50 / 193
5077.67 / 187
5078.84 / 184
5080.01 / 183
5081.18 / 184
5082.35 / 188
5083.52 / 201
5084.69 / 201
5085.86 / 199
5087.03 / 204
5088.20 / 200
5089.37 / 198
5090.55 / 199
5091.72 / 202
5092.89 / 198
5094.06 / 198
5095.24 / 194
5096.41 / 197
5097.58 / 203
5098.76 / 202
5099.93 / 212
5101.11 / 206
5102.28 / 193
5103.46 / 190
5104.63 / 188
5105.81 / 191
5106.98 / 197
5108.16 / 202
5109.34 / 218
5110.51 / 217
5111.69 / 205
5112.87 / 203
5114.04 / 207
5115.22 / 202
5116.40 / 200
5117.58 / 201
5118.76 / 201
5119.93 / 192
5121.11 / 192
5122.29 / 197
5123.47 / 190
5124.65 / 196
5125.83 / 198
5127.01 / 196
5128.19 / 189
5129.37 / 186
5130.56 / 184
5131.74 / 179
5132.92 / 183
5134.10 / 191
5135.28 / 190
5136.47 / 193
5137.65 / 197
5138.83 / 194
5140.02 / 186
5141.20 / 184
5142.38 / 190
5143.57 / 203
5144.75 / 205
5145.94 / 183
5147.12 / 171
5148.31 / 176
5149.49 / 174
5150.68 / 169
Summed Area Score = 3187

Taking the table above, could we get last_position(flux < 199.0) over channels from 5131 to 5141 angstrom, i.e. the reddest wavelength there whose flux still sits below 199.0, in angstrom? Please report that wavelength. 5140.02 angstrom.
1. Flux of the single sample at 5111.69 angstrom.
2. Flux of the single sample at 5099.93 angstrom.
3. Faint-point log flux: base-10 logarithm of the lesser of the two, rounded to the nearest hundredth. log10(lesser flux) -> 2.31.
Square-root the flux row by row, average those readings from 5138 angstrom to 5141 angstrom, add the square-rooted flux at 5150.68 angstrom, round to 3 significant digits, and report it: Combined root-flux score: 26.8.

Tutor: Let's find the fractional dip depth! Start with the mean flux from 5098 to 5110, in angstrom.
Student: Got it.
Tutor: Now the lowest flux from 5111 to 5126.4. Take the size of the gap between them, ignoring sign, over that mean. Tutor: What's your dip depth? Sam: 0.050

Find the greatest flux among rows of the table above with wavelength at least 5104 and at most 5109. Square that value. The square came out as 40804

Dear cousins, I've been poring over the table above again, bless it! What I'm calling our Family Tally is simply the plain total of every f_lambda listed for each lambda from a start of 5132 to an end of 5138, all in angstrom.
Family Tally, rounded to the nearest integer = 954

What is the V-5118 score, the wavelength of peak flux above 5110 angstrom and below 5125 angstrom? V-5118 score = 5110.51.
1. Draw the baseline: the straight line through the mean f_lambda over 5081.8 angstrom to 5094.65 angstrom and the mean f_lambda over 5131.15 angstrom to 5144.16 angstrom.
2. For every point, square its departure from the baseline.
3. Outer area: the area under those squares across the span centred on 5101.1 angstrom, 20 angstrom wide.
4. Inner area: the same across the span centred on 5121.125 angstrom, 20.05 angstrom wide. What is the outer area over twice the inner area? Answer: 1.1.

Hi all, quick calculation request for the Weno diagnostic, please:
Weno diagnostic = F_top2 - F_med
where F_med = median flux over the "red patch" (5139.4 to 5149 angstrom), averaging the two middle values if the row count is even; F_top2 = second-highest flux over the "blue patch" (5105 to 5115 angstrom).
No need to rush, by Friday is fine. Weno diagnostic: 32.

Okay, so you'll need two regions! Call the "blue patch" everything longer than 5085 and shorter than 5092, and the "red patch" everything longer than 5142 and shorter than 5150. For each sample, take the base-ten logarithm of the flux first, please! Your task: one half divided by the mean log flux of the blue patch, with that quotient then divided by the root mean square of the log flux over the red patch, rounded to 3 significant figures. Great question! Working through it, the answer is 0.0958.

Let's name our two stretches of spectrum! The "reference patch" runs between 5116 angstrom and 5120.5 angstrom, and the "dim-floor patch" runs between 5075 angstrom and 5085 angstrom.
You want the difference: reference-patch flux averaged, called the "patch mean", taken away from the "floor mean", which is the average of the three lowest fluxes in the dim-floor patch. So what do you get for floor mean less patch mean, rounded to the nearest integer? -15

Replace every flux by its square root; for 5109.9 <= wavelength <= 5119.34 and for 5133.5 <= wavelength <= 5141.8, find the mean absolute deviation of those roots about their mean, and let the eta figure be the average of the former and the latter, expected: 0.13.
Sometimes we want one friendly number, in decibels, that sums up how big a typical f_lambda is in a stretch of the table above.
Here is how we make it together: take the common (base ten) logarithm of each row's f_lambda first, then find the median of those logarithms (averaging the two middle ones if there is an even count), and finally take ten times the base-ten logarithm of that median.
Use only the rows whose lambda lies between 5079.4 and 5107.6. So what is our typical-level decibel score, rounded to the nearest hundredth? 3.61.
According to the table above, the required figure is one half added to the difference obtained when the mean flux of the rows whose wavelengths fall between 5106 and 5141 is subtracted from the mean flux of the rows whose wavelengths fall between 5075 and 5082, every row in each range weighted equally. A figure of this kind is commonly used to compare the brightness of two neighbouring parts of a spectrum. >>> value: -9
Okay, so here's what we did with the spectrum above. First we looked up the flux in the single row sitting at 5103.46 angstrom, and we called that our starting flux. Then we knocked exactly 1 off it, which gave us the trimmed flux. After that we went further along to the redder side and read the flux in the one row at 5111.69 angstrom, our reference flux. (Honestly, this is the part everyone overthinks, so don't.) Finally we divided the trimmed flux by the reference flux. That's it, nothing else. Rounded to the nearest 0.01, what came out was 0.92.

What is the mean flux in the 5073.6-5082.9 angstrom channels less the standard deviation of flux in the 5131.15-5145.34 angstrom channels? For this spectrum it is 179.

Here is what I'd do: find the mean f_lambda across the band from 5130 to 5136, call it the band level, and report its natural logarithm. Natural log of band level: 5.22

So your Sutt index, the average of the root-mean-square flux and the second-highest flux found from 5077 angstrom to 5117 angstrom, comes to 208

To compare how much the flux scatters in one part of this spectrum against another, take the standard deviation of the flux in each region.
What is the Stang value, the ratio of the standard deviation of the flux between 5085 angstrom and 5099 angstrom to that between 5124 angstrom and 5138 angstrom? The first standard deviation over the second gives 0.46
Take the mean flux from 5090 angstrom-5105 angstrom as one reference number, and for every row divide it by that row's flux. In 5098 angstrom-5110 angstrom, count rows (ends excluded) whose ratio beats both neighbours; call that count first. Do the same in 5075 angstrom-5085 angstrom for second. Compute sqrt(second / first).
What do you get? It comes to 1.0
